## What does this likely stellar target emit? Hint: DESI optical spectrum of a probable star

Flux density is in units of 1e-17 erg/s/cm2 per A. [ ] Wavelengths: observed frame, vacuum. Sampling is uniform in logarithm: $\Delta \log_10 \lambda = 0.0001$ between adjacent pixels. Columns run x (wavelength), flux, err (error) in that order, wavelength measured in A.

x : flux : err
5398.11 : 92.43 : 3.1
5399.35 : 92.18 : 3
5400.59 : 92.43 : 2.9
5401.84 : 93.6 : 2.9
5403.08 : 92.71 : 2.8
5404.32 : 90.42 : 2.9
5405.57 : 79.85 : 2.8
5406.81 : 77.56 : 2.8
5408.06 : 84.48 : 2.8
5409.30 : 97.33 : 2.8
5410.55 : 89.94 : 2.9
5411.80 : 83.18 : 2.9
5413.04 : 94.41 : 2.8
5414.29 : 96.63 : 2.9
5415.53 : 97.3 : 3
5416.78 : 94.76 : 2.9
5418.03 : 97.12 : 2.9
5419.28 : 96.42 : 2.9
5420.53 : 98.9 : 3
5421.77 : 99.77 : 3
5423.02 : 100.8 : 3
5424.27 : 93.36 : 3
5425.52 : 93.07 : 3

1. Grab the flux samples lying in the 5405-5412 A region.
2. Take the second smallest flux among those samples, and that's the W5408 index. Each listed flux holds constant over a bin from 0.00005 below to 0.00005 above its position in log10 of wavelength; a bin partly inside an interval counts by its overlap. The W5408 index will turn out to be 79.85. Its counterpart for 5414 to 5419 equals 96.63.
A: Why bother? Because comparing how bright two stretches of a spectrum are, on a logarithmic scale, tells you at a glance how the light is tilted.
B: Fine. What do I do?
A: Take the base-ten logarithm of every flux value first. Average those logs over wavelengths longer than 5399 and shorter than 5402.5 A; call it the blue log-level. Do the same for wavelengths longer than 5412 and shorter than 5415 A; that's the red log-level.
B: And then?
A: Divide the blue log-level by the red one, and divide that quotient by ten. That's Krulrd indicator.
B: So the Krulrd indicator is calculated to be 0.099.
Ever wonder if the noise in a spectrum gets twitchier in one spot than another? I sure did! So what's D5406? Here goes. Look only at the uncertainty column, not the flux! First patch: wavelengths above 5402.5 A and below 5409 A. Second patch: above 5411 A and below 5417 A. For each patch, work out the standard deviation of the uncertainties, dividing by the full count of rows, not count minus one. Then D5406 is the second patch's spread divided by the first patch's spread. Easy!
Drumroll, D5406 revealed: 1.6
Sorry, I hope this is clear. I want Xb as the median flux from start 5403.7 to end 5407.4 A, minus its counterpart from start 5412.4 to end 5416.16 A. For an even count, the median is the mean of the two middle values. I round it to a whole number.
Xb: -17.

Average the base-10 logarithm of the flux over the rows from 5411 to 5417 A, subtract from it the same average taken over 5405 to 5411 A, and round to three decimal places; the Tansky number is 0.037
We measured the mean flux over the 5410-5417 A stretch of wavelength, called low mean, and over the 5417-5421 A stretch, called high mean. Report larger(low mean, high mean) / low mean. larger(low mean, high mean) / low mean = 1.05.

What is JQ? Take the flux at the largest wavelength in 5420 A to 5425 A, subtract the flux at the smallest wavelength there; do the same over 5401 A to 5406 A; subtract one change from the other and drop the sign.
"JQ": 8.2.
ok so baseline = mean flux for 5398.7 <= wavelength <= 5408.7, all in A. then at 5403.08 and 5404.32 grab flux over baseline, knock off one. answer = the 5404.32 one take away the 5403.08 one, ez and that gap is -0.03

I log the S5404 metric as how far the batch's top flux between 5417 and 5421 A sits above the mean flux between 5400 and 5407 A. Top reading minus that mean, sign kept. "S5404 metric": 11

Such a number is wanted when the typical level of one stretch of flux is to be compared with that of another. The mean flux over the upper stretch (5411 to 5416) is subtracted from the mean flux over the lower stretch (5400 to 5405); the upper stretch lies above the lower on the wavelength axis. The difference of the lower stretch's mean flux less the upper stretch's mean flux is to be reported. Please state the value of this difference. -1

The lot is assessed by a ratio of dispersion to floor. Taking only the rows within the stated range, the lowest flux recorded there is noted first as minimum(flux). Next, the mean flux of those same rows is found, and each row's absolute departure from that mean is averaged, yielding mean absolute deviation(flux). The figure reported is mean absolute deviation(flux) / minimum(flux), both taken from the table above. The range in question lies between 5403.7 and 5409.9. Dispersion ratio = 0.082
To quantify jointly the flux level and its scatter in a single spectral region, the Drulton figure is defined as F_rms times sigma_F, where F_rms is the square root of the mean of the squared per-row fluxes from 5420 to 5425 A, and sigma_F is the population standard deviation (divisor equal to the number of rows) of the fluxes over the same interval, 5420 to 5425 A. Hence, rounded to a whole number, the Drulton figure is 283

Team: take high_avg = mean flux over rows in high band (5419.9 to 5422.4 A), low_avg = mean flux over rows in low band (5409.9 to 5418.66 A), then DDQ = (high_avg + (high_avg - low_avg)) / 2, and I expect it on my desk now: 53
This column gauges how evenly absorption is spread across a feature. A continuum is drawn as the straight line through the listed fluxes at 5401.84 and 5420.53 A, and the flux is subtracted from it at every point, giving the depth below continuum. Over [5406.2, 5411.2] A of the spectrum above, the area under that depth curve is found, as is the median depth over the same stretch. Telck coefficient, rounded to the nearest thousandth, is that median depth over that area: 0.208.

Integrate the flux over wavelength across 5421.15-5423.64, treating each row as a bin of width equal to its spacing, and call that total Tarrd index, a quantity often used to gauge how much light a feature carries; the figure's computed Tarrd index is 250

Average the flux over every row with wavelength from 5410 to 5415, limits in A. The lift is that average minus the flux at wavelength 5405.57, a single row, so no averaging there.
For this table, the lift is 11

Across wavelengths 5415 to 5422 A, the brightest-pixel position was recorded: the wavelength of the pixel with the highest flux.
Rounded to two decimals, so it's 5421.77 A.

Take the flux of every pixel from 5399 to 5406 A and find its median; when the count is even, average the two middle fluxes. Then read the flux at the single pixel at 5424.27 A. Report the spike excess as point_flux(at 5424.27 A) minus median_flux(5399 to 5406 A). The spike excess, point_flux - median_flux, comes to 1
